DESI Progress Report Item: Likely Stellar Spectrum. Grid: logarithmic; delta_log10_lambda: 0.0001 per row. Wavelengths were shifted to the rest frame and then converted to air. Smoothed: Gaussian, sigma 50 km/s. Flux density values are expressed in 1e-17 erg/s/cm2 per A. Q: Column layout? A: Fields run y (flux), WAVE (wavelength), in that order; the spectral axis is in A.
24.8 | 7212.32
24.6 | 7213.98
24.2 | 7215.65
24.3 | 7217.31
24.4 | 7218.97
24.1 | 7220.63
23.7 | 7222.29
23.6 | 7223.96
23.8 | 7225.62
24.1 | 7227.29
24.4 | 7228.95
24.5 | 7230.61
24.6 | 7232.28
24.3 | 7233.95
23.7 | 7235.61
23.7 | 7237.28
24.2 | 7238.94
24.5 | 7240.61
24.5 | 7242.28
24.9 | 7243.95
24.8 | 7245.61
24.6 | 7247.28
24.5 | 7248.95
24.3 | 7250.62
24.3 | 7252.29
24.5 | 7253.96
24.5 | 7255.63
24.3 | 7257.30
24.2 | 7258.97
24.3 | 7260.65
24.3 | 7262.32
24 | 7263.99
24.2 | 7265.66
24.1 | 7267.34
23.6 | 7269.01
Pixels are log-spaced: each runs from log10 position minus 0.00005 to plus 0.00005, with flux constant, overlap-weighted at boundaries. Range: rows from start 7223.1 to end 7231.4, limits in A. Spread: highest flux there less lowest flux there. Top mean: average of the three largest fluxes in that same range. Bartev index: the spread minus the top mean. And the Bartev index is -23.4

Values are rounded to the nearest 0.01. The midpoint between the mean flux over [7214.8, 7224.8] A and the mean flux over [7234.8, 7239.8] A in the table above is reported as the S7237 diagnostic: 23.96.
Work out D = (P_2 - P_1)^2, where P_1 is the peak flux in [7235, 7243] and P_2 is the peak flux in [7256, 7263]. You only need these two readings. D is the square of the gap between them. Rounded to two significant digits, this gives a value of 0.040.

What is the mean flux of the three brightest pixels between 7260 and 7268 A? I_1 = 24.3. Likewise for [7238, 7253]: 24.8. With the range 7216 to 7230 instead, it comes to 24.4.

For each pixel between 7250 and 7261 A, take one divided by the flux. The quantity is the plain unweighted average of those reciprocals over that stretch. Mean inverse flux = 0.0411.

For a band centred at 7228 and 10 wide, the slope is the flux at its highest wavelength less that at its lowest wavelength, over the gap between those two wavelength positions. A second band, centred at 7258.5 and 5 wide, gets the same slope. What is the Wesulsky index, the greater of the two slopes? 0.12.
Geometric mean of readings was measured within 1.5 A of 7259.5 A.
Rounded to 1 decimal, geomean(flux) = 24.2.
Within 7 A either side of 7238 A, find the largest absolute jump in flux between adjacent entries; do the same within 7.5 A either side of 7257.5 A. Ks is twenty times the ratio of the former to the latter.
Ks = 40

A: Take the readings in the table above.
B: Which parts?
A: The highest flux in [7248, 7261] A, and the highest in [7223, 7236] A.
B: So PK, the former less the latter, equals -0.10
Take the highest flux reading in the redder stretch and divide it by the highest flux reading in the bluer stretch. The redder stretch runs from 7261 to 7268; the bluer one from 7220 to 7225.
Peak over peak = 1.01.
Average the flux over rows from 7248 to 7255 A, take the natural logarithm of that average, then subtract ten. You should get -6.805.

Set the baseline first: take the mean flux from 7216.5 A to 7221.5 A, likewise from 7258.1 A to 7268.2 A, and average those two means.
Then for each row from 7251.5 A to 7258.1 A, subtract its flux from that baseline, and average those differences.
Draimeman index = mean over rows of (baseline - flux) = -0.17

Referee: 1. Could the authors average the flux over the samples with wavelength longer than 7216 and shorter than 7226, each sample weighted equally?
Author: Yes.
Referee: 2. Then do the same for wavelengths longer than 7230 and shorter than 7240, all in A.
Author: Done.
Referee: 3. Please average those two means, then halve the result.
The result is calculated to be 12.04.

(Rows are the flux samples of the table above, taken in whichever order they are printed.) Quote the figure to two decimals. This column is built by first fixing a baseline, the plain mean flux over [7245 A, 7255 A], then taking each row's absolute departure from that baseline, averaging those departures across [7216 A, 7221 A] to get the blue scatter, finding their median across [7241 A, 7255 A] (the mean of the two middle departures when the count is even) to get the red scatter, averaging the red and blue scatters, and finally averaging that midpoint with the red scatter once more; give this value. 0.17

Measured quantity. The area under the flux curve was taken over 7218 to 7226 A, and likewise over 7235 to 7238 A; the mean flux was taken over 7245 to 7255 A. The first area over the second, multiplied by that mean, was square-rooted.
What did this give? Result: 8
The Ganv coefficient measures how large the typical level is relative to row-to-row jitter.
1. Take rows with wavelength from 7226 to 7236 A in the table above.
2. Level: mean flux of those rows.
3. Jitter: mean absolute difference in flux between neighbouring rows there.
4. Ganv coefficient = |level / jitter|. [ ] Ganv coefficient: 87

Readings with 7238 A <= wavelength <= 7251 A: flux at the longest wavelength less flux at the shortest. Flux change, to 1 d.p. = 0.1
